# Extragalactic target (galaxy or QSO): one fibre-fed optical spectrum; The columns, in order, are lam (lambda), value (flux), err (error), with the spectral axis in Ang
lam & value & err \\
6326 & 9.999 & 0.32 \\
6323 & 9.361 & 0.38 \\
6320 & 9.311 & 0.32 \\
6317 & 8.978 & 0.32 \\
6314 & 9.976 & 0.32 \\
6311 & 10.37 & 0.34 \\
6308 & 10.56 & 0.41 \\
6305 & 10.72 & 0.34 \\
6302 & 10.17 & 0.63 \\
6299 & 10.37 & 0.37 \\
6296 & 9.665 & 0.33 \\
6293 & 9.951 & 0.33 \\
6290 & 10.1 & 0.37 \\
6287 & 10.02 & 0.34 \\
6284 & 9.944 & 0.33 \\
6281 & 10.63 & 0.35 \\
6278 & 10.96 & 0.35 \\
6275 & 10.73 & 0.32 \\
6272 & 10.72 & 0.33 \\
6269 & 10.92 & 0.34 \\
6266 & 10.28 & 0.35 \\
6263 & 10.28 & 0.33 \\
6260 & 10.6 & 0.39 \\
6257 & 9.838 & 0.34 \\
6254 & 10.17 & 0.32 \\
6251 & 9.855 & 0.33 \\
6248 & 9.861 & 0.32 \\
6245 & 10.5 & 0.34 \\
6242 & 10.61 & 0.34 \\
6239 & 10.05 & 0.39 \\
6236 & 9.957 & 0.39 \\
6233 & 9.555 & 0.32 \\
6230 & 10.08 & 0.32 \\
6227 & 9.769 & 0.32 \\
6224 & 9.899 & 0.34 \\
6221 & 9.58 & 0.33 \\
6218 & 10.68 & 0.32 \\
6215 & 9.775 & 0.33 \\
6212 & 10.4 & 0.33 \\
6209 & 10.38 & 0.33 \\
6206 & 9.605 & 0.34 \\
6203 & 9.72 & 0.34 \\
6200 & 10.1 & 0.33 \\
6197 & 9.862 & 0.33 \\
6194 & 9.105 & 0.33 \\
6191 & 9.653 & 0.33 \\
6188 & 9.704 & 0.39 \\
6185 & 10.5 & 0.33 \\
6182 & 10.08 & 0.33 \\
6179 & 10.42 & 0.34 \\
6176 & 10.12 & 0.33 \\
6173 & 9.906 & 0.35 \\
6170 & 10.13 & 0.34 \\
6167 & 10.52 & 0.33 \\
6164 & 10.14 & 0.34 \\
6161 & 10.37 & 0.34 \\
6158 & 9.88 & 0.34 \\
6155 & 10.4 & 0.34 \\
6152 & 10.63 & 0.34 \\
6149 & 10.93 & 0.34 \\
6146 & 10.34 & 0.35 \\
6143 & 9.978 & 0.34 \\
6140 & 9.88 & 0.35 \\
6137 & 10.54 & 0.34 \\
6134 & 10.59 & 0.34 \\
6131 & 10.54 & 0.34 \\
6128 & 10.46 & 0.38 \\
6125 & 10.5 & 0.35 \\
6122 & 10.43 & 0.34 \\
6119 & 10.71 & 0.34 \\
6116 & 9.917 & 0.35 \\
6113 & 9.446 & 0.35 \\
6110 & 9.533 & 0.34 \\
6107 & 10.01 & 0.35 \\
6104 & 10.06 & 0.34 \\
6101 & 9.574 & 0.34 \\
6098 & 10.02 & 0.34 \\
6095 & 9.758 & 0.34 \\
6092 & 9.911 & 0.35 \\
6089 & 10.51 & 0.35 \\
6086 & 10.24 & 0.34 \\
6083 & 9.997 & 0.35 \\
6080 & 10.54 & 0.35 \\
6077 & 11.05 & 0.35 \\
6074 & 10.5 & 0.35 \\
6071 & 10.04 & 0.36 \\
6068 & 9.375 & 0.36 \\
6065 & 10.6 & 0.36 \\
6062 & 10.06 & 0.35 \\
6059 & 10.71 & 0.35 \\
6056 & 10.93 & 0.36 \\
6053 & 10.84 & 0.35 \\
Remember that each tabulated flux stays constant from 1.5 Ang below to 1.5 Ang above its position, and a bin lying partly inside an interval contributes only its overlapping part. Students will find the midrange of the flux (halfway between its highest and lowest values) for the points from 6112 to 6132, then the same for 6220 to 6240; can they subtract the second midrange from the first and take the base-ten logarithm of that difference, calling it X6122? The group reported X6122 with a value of -0.58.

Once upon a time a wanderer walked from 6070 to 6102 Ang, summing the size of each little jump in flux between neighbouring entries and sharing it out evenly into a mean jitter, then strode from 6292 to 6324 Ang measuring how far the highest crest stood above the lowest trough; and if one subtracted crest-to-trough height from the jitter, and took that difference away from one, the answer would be 2.3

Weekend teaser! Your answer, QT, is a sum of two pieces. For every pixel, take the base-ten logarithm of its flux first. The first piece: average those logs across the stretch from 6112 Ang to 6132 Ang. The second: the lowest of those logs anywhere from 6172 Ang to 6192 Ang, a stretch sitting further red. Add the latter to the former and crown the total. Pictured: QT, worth 1.997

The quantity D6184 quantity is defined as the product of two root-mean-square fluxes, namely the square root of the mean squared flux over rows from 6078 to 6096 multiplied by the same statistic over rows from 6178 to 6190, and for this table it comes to 103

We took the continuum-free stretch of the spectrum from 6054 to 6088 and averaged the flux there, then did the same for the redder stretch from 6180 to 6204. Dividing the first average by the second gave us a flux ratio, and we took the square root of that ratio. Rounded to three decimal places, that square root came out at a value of 1.026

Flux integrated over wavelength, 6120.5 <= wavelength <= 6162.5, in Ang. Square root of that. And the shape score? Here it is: 20.9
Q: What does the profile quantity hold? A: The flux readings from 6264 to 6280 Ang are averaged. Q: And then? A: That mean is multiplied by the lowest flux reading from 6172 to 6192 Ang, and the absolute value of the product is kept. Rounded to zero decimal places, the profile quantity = 103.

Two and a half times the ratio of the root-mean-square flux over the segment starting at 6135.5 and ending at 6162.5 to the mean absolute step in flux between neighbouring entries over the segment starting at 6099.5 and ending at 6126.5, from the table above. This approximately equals 76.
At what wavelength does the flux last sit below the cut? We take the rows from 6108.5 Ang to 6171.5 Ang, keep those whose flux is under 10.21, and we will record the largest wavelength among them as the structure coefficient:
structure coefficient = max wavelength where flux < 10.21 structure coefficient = 6170 Ang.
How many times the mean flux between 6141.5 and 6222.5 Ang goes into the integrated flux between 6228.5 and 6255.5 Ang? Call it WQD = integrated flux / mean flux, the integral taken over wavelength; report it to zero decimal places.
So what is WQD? 27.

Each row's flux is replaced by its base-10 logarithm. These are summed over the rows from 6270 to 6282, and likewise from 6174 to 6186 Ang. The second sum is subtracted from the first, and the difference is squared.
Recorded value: 0.006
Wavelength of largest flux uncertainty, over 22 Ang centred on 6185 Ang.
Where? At 6188 Ang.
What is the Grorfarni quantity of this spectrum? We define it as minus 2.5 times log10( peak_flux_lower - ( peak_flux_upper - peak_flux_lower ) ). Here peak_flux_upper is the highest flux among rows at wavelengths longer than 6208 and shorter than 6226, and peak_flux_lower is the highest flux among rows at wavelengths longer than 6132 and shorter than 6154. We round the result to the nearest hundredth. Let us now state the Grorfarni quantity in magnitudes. -2.62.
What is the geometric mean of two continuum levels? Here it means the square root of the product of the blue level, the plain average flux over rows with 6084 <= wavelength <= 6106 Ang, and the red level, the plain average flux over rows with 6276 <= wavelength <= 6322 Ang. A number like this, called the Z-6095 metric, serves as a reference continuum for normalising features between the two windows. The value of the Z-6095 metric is 10.1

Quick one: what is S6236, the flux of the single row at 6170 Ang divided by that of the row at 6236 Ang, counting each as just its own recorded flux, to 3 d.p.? 1.017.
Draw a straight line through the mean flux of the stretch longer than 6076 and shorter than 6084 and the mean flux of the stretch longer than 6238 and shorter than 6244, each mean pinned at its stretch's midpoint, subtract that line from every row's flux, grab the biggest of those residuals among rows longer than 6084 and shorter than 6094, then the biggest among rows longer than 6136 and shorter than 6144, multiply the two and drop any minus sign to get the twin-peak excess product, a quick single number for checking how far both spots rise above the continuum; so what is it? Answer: 0.001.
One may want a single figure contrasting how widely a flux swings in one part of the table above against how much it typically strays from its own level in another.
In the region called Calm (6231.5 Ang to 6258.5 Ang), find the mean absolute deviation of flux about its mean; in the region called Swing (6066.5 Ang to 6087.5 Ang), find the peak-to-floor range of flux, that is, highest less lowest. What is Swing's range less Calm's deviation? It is 1.4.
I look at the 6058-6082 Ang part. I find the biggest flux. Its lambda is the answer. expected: 6077 Ang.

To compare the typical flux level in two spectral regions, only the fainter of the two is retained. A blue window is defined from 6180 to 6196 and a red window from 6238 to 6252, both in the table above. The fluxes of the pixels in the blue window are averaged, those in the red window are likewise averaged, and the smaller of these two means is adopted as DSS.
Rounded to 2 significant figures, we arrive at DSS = 9.8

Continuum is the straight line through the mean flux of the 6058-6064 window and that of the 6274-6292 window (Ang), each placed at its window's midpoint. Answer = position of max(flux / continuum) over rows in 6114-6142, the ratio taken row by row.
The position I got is 6119 Ang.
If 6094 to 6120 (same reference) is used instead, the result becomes 6119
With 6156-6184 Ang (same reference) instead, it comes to 6167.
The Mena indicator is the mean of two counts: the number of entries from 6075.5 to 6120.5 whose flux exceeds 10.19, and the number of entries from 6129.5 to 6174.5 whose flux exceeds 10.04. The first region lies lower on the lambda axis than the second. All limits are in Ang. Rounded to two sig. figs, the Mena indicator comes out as 8.0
